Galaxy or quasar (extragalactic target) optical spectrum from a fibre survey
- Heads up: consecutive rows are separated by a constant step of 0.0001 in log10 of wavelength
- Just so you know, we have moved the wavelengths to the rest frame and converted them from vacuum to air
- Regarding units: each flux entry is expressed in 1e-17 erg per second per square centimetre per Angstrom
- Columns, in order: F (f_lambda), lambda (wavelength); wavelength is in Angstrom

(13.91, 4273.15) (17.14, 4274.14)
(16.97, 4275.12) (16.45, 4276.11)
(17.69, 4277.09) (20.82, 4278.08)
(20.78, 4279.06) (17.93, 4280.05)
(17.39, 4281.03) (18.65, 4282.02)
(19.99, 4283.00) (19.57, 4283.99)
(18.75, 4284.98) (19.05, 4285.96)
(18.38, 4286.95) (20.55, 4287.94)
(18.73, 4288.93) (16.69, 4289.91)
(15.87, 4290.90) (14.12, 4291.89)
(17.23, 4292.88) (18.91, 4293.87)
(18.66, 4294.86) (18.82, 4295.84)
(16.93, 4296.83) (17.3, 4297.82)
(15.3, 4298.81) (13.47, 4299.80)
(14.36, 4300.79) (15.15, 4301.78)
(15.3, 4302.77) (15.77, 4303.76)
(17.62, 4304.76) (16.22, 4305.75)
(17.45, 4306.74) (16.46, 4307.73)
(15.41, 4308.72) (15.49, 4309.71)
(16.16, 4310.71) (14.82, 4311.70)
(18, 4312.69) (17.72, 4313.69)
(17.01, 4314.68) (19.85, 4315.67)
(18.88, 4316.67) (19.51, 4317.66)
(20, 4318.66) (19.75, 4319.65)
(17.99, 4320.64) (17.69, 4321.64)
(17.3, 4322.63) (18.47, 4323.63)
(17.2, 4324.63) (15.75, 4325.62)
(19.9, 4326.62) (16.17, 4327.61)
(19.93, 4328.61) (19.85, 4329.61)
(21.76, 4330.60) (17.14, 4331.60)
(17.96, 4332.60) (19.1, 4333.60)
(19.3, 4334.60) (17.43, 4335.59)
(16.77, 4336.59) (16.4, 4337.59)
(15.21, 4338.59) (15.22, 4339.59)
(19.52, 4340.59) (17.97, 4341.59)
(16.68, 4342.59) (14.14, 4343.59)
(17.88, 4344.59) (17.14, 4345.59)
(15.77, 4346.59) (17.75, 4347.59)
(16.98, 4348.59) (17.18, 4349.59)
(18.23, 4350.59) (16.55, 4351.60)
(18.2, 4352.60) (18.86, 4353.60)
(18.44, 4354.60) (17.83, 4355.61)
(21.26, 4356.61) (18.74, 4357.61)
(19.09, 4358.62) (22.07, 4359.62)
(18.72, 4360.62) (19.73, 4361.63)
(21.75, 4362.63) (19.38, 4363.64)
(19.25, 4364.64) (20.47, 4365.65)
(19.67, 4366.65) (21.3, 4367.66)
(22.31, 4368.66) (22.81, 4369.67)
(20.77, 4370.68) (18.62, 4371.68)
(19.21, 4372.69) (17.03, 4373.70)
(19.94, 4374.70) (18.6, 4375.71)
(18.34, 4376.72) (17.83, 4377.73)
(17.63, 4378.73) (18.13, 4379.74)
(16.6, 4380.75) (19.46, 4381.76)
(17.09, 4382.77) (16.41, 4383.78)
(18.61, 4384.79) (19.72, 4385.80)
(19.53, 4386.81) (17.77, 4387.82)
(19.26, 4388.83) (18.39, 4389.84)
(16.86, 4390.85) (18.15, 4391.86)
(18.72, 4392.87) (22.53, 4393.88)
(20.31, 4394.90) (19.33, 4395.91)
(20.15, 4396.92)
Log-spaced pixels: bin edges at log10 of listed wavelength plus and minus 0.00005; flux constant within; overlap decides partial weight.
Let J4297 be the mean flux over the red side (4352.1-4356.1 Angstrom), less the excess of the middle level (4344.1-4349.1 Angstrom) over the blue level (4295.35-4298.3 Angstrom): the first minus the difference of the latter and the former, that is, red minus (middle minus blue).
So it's 18.9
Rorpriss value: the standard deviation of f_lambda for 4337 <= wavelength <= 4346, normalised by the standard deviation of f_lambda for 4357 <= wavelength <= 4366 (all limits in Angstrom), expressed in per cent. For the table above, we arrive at 133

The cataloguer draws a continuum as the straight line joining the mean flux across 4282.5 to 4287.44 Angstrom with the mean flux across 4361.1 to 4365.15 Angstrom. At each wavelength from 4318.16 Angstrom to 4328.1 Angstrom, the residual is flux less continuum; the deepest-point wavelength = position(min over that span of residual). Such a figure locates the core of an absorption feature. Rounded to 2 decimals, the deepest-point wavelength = 4325.62 Angstrom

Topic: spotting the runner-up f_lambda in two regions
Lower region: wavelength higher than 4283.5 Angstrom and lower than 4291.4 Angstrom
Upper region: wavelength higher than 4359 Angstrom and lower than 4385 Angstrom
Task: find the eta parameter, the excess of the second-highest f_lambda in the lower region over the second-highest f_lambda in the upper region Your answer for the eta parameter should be -2.7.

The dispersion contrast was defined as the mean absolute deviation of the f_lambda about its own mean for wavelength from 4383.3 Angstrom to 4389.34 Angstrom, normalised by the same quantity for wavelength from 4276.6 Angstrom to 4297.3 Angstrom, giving 0.79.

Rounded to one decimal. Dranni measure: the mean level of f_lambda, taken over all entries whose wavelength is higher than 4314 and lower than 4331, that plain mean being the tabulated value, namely 18.6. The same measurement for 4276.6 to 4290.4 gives 18.9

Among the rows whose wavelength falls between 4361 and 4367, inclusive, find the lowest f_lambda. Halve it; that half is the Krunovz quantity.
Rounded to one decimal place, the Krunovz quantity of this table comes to 9.6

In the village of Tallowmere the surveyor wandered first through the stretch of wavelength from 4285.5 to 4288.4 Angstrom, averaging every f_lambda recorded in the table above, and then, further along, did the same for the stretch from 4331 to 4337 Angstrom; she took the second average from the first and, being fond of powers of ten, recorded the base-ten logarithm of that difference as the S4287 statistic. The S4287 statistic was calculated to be 0.1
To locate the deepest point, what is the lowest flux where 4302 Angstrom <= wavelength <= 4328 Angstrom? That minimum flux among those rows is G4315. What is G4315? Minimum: 14.82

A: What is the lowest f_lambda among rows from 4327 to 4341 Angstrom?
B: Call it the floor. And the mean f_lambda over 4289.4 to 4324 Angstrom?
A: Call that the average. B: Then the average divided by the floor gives 1.12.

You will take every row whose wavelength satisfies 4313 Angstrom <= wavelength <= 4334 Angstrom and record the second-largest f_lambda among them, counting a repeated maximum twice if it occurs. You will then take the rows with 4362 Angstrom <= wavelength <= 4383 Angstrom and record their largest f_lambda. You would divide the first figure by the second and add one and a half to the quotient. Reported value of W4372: 2.38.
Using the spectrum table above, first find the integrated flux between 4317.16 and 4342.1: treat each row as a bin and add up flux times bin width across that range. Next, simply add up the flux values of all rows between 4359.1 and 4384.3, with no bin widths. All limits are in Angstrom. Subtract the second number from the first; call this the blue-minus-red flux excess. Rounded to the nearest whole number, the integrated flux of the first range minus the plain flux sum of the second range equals -31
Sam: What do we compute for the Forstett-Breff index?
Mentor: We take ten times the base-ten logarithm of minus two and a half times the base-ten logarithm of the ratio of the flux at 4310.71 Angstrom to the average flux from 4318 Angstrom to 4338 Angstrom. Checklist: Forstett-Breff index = -8.7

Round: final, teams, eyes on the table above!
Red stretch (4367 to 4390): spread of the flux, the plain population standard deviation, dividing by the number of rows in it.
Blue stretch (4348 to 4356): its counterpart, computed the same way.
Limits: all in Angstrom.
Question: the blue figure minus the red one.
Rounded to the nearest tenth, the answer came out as -0.9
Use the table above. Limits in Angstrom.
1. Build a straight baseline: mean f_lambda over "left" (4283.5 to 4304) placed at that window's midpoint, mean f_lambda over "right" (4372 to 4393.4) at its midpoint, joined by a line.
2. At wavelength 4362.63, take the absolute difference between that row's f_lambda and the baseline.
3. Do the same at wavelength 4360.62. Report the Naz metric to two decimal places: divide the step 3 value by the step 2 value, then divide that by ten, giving 0.02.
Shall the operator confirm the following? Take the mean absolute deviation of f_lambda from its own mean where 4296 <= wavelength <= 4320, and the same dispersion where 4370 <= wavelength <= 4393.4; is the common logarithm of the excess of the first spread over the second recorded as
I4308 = -0.22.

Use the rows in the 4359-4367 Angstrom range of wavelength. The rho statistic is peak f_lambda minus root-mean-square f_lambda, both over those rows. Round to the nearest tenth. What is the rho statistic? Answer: 1.9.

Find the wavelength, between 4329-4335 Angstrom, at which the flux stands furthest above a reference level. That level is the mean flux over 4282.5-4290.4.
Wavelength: 4330.60 Angstrom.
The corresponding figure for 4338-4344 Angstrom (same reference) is 4340.59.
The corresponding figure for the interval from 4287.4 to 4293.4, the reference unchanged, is 4287.94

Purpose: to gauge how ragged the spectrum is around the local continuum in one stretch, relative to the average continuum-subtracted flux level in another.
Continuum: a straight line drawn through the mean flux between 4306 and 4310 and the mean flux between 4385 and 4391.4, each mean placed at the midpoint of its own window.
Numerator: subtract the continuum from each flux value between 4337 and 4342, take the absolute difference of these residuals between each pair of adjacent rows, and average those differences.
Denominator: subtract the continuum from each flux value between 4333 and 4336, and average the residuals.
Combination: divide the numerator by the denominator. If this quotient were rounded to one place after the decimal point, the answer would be 1.1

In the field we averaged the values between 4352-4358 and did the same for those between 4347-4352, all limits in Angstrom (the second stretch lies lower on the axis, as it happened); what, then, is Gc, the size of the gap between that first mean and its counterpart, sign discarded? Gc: 1.6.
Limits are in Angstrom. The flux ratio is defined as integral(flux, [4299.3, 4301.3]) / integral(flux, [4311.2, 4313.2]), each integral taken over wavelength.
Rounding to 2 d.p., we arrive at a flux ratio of 0.85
